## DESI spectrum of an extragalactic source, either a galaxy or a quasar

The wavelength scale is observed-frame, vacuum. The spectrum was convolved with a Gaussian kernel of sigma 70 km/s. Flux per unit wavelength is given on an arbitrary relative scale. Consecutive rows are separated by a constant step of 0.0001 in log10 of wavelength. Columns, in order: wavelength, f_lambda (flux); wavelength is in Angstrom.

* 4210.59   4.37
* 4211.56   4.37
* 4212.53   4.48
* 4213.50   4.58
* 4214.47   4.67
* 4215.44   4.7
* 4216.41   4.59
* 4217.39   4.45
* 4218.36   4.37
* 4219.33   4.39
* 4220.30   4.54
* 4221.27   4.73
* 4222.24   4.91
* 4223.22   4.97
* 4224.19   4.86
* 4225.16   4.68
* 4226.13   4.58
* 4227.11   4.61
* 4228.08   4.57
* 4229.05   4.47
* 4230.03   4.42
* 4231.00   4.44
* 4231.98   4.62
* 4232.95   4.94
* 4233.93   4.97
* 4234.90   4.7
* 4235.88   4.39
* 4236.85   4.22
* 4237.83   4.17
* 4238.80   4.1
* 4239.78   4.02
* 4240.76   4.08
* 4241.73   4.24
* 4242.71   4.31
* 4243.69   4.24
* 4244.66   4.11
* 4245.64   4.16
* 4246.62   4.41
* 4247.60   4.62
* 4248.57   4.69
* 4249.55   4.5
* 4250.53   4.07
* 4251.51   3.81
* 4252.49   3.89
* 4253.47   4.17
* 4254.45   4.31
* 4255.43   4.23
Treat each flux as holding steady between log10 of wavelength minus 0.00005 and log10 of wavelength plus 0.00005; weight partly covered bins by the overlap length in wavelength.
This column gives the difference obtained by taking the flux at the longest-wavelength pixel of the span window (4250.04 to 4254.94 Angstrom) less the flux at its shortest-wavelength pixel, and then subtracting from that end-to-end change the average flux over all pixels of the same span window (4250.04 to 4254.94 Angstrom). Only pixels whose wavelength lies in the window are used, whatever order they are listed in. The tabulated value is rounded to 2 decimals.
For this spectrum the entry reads -3.81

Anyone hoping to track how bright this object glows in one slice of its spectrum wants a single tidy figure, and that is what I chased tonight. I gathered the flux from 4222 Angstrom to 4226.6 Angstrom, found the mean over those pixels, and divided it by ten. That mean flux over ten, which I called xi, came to 0.48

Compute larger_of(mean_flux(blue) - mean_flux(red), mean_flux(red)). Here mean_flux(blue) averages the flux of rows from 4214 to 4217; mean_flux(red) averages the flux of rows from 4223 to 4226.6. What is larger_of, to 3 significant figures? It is 4.77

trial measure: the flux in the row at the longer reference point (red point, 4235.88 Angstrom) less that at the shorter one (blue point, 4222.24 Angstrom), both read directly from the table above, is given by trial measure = -0.52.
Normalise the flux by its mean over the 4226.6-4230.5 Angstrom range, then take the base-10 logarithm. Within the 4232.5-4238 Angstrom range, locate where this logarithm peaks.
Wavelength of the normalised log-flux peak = 4233.93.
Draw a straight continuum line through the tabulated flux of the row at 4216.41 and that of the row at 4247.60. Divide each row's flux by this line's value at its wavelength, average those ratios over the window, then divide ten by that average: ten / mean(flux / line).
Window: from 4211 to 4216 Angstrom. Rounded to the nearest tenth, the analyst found 10.1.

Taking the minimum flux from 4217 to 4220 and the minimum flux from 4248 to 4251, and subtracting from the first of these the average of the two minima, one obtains 0.15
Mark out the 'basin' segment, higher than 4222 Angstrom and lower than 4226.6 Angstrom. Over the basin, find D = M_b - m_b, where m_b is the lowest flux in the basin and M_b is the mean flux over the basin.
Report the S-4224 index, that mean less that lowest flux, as 0.22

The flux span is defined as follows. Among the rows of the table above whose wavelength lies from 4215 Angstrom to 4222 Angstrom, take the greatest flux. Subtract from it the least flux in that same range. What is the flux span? 0.36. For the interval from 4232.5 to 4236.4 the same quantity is 0.58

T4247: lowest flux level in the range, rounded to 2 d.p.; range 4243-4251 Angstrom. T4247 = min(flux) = 4.07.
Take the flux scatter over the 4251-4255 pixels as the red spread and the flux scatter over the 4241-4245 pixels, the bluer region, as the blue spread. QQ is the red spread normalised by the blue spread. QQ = 2.8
